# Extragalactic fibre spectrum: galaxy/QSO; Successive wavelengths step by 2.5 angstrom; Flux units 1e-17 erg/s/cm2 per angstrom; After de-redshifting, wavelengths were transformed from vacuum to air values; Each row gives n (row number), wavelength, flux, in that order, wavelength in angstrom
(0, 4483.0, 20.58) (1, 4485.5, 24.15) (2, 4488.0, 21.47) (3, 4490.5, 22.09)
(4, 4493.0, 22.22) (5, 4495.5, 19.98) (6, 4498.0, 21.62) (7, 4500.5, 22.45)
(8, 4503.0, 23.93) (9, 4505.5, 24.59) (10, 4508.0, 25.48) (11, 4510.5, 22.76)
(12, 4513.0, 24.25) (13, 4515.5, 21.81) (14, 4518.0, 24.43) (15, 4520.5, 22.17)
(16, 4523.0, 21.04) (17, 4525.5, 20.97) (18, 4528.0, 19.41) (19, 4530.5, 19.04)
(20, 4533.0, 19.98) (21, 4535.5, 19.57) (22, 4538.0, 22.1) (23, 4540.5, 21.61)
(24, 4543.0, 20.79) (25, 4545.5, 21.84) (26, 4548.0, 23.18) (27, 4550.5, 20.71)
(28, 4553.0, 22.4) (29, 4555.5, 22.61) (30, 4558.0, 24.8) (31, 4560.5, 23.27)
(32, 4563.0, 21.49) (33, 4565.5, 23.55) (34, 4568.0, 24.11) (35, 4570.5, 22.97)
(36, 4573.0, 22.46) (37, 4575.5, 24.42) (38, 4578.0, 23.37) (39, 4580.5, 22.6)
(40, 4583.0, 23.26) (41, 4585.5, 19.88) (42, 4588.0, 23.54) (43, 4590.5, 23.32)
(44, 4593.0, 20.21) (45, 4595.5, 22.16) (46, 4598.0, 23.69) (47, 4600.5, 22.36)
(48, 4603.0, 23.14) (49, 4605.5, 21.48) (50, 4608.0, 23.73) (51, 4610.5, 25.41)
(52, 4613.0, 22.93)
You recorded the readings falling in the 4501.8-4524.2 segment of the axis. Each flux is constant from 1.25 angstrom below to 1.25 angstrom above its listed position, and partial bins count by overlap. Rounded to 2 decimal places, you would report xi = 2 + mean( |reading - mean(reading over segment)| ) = 3.28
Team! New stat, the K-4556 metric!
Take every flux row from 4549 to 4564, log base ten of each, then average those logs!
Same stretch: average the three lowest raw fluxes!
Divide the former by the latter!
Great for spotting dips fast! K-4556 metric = 0.0628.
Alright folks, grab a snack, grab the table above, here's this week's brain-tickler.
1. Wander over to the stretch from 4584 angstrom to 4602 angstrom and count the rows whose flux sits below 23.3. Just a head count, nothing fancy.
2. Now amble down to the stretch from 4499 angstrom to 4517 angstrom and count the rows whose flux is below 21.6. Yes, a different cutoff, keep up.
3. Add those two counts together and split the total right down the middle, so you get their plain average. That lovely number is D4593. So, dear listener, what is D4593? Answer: 2.0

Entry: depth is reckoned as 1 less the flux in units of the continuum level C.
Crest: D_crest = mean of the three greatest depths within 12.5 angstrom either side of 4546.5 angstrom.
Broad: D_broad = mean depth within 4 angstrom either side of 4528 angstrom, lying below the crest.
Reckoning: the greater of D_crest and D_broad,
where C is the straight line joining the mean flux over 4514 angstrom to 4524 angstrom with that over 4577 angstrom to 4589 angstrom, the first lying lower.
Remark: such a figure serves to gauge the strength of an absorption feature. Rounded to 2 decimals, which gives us 0.12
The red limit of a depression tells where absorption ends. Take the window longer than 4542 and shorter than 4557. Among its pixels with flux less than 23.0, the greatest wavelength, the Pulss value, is 4555.5 angstrom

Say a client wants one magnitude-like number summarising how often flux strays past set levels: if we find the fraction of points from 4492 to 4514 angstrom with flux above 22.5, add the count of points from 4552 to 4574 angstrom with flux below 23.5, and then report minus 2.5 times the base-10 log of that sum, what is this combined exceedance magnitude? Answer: -2.04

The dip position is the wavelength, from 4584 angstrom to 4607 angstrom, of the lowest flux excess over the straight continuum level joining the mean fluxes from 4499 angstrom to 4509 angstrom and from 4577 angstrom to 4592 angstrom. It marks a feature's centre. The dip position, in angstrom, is 4585.5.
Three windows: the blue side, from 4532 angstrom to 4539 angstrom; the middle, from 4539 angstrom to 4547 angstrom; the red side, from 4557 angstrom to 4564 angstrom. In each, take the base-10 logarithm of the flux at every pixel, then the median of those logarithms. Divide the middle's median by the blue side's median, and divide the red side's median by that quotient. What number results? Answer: 1.33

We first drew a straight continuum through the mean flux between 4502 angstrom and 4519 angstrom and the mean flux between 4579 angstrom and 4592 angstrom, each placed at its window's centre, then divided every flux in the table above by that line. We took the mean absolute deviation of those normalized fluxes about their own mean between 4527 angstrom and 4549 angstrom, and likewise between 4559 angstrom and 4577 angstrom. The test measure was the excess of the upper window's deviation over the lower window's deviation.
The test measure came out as -0.0217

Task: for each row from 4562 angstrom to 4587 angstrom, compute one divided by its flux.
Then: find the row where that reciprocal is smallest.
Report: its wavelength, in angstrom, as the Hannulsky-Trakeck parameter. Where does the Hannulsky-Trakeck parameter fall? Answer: 4575.5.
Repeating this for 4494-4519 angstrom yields 4508.0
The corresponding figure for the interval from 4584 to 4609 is 4608.0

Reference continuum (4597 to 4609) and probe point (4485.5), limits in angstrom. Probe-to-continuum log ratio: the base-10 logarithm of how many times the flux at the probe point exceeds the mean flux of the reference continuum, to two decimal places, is 0.02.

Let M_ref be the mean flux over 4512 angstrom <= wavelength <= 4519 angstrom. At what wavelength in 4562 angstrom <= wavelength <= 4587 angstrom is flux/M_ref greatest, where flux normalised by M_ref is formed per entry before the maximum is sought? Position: 4575.5 angstrom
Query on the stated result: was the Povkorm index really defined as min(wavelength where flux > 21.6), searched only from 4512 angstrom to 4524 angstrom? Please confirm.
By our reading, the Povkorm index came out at 4513.0 angstrom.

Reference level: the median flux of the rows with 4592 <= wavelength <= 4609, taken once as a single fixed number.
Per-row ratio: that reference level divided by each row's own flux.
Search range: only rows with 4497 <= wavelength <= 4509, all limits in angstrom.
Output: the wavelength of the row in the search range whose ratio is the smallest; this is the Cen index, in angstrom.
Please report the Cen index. 4508.0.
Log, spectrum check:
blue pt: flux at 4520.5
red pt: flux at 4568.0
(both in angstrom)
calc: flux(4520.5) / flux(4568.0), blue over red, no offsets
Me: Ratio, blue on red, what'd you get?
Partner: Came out 0.92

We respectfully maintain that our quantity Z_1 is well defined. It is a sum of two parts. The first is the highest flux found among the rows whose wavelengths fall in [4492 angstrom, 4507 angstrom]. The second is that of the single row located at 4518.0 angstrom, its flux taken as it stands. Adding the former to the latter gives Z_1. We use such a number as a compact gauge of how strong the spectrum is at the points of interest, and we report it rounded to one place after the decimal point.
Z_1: 49.0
